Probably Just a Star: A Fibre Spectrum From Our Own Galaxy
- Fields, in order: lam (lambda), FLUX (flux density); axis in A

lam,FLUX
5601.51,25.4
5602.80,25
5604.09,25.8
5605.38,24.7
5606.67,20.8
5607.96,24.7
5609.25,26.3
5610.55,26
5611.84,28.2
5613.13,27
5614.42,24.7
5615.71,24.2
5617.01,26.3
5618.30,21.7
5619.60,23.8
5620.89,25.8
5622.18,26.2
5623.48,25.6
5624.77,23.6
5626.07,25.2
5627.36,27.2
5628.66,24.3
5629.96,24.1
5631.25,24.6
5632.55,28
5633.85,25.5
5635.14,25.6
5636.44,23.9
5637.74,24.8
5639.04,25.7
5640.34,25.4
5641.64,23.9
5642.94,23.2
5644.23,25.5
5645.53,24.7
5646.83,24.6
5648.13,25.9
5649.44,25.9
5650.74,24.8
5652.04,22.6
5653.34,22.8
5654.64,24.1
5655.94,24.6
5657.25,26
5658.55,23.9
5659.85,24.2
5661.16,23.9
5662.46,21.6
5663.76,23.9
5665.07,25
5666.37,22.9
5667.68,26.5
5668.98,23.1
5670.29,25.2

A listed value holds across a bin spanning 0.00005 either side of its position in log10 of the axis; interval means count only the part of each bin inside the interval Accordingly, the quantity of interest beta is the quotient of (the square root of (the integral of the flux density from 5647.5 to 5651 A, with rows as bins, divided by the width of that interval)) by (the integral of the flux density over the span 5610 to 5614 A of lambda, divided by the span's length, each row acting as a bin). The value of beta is 0.187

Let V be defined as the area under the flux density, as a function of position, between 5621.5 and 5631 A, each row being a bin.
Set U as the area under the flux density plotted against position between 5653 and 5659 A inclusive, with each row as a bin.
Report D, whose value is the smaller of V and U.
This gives 146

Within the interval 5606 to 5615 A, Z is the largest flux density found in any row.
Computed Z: 28.2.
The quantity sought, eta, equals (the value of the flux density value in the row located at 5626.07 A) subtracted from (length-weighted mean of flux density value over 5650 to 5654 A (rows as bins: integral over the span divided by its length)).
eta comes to -1.7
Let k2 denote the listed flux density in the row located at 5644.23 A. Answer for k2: 25.5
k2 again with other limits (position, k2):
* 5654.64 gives 24.1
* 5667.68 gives 26.5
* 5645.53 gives 24.7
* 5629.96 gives 24.1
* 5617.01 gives 26.3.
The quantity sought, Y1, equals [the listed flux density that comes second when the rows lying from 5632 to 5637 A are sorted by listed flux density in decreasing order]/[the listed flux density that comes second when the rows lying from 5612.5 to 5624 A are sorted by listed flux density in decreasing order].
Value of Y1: 0.97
